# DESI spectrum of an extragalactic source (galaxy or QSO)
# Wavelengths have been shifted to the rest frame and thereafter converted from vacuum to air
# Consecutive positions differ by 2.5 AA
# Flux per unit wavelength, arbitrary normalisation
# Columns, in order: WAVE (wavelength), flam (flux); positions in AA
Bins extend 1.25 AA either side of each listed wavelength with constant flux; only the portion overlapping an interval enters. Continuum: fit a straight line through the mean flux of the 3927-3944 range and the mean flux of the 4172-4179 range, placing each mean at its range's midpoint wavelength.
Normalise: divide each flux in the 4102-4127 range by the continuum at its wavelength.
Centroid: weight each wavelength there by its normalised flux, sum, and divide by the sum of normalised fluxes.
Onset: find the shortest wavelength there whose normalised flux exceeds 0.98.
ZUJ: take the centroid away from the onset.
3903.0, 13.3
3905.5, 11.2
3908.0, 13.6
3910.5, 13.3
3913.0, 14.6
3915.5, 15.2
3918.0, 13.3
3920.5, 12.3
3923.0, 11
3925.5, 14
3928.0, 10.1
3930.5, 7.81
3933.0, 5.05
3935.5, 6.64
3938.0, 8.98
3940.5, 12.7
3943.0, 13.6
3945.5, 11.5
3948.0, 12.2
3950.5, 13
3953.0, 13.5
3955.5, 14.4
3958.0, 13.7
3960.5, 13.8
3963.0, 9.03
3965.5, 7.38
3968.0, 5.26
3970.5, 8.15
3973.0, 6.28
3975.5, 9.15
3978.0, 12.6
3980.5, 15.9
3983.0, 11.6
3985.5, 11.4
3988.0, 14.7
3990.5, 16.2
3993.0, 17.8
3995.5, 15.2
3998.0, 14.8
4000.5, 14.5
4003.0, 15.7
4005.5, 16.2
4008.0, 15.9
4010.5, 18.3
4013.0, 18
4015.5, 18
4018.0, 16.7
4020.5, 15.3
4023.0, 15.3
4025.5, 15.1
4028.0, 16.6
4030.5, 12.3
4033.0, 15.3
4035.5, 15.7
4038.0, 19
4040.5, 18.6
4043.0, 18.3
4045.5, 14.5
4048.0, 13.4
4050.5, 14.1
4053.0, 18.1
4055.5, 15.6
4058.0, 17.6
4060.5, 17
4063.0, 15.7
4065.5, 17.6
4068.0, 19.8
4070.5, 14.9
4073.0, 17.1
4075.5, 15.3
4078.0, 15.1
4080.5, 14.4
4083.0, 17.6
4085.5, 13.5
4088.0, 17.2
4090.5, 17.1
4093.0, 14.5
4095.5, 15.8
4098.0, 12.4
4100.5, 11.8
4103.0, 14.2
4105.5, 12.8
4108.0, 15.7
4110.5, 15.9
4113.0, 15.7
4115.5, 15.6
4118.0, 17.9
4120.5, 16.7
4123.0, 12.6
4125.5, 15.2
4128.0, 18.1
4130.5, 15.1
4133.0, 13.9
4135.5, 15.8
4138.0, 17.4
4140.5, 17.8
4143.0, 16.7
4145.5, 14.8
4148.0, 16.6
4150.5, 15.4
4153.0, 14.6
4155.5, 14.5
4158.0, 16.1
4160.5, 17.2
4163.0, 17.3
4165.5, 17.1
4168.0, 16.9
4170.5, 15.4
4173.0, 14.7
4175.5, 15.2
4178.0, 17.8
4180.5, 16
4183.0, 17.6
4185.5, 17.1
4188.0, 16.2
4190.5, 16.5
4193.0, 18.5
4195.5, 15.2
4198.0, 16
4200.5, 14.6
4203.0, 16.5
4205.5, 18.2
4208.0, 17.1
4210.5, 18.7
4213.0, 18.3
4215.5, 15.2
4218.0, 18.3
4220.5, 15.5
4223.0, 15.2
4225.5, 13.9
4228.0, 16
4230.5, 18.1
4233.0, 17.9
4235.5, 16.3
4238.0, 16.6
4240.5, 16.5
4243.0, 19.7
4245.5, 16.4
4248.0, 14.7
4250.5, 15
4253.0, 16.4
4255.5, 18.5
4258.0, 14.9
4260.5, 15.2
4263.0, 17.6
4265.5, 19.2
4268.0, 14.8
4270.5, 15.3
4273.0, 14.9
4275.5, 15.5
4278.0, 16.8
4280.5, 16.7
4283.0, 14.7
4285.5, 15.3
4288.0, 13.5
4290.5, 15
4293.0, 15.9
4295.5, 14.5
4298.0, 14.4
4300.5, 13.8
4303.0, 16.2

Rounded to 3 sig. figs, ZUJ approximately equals -11.3 AA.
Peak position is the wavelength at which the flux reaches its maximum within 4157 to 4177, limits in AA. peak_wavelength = 4163.0 AA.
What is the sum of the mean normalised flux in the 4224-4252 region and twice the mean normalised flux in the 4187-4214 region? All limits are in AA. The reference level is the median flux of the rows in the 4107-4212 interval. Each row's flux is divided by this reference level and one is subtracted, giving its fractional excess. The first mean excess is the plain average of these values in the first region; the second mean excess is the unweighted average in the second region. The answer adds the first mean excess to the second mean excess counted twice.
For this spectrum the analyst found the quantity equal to 0.1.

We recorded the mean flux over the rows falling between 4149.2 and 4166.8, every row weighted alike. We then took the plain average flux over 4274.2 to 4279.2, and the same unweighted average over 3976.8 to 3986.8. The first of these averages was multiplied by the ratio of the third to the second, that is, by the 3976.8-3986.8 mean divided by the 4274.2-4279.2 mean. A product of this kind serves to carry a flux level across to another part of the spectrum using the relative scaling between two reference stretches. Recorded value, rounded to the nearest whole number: 13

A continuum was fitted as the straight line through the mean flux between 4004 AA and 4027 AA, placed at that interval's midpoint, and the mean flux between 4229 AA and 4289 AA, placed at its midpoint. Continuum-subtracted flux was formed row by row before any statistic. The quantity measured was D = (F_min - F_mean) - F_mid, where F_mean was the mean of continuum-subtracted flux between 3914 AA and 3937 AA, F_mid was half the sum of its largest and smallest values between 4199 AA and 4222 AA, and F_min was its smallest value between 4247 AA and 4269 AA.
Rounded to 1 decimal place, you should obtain 4.1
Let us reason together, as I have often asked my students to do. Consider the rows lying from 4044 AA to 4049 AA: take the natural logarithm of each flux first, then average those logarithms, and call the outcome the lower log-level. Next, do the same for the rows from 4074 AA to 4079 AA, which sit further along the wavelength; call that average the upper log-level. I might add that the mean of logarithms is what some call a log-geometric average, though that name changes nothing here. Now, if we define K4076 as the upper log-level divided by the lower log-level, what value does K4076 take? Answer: 1.03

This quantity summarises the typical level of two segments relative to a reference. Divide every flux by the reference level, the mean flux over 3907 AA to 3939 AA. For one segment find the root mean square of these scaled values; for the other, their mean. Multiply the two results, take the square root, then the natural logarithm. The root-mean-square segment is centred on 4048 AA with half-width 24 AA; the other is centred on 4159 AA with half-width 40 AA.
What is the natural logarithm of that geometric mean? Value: 0.371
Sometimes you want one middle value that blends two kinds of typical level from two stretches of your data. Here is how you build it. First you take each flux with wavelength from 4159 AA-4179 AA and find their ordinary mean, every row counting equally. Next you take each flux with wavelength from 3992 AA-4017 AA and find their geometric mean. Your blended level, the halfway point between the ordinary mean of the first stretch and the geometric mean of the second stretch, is 16.4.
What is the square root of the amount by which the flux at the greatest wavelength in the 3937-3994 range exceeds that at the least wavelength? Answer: 3.0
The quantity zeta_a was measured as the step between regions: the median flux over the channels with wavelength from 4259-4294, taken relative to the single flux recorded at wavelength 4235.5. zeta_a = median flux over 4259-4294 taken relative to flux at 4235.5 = -1.0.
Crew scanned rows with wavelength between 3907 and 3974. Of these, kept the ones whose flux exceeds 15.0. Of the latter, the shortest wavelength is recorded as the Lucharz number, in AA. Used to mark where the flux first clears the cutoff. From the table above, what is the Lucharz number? 3915.5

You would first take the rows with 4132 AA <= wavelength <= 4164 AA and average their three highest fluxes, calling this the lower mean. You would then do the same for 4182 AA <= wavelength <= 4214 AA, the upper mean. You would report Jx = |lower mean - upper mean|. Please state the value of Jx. 1.0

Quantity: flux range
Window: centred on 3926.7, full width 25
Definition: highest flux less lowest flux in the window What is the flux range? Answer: 10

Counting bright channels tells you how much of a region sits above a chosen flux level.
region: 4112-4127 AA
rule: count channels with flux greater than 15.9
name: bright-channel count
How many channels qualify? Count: 2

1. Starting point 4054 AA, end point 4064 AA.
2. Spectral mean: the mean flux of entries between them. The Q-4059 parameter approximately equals 16.5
